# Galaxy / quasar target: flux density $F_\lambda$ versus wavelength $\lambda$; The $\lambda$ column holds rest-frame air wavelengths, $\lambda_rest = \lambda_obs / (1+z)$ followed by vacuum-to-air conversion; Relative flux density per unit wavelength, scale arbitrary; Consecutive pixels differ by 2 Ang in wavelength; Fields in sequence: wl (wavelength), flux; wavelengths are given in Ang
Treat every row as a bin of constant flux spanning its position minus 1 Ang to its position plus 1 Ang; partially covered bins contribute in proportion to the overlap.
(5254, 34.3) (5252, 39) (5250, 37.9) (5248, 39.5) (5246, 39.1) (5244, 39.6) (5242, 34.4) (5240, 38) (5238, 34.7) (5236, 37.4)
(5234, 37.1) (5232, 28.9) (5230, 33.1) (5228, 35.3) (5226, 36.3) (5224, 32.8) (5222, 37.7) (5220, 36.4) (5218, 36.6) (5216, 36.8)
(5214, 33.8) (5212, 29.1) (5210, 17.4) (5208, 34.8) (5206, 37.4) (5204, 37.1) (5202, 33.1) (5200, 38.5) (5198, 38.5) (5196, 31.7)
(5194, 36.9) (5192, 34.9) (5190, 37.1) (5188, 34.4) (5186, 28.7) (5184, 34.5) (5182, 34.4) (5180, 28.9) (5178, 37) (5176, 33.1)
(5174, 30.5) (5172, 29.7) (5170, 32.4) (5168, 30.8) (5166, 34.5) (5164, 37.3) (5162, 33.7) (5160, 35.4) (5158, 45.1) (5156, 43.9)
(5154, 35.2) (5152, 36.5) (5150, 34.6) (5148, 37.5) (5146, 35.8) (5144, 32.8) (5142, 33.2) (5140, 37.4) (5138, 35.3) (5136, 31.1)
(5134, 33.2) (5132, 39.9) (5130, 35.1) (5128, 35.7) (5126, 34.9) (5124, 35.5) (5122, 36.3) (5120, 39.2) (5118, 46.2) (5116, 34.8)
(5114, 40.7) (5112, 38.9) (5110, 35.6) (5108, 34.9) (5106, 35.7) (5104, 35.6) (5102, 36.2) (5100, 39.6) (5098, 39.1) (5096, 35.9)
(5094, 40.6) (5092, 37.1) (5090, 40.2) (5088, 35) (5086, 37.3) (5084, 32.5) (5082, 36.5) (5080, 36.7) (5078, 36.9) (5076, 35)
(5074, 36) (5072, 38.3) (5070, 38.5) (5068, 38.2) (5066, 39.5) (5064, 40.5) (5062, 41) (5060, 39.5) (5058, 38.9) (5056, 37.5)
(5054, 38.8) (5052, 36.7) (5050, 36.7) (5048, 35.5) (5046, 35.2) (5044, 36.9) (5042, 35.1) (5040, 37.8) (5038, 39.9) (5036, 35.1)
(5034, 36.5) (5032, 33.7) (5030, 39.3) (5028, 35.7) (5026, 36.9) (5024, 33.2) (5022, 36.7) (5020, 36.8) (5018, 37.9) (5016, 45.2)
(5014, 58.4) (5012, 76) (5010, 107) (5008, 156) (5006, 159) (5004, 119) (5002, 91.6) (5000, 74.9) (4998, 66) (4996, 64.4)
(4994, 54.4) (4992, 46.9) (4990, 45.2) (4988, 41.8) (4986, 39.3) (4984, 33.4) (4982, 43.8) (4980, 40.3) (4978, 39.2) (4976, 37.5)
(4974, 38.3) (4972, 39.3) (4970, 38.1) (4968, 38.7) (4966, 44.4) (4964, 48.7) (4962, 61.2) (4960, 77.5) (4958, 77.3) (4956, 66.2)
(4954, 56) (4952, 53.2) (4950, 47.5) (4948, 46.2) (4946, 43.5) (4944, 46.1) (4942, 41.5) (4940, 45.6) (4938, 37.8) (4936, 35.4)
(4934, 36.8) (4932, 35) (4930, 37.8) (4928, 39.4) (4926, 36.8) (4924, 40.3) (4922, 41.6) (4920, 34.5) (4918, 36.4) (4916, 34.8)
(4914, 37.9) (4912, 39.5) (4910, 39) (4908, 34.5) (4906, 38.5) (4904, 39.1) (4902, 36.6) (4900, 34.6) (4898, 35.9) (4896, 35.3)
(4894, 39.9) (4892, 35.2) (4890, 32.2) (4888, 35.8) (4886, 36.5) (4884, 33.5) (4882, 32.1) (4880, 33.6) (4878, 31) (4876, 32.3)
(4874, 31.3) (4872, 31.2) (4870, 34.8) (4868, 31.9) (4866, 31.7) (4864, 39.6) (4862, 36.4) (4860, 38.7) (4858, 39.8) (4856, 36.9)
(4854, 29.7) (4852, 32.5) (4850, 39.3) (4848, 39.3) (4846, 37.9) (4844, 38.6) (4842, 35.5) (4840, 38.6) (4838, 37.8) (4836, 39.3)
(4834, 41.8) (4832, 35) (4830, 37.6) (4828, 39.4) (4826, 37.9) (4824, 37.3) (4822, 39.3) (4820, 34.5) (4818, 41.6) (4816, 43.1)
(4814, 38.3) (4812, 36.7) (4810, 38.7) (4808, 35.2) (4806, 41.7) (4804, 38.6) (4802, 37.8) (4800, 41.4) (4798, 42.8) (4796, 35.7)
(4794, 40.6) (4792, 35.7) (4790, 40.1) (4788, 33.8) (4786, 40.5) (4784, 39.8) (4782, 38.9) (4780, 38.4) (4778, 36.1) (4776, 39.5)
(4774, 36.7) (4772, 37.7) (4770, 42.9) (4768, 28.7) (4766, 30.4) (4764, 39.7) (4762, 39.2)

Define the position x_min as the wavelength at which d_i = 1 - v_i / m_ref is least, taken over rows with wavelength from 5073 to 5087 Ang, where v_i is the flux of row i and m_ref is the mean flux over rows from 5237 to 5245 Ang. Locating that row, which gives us 5086 Ang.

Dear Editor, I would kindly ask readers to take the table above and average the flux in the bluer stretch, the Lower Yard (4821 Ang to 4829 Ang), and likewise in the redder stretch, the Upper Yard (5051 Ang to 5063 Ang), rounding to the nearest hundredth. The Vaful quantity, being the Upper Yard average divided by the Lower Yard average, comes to 1.01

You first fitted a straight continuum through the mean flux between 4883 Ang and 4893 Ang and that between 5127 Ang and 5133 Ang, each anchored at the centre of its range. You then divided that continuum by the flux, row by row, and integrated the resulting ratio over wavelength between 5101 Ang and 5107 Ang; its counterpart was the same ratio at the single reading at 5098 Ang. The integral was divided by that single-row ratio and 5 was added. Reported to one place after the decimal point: 11.6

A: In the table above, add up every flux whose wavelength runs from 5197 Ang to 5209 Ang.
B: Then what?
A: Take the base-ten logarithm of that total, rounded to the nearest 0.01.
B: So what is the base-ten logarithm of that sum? 2.34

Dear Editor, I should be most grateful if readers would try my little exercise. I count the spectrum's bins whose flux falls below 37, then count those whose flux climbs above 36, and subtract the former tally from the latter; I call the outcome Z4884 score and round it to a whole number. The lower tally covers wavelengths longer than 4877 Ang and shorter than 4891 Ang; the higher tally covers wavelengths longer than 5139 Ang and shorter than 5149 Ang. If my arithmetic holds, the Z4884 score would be -5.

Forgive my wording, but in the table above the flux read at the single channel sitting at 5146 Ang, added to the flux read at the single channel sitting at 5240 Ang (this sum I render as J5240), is 74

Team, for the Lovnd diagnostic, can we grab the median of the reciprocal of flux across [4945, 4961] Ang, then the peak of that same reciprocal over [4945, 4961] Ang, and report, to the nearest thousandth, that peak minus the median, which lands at 0.005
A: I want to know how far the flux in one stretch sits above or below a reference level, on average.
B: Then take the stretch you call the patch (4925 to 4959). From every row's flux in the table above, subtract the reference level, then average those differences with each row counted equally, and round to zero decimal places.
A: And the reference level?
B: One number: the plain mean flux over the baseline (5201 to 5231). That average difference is 12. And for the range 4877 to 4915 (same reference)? 2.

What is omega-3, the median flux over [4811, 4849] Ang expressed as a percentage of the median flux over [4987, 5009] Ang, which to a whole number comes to 58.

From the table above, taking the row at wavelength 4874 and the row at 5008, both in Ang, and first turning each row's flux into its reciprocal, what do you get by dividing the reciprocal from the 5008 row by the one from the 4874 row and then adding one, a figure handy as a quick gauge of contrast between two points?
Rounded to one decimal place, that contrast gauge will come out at 1.2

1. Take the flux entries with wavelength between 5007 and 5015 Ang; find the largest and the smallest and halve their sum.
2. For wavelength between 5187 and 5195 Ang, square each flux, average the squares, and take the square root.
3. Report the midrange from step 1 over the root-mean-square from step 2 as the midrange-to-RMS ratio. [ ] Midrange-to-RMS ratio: 2.99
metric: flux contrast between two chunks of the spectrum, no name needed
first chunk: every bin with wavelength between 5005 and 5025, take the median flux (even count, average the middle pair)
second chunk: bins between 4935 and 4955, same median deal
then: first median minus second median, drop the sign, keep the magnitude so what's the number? 6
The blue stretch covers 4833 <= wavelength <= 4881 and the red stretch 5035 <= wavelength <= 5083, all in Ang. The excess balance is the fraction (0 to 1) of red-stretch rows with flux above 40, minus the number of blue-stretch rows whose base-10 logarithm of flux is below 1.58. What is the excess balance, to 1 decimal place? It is -14.9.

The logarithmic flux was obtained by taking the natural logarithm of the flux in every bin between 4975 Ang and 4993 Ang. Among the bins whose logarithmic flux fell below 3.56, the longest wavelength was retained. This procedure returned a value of 4984 Ang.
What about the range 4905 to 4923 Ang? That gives 4920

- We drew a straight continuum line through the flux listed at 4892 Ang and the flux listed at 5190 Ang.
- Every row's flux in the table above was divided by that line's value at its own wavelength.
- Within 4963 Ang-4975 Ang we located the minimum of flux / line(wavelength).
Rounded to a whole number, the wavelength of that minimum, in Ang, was 4970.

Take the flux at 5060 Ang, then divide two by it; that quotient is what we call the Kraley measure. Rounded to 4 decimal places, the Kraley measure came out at 0.0506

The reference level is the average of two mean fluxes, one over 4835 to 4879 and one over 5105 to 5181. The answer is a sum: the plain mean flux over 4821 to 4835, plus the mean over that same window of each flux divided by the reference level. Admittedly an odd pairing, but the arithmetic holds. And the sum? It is 39.4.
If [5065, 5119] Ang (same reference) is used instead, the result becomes 38.5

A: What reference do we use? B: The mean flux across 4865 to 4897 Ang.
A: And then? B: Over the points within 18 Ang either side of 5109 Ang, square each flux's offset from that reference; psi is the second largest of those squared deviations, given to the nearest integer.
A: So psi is 50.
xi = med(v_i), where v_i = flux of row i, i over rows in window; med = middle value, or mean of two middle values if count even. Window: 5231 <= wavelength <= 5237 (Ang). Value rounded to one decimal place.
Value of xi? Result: 37.1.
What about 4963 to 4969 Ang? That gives 44.4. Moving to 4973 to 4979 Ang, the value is 38.3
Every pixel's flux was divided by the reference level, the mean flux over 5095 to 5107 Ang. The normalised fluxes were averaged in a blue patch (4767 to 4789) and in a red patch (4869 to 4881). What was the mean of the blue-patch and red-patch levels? 0.94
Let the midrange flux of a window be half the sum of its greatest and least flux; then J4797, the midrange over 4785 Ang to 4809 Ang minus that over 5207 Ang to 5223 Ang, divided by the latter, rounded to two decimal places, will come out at 0.39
